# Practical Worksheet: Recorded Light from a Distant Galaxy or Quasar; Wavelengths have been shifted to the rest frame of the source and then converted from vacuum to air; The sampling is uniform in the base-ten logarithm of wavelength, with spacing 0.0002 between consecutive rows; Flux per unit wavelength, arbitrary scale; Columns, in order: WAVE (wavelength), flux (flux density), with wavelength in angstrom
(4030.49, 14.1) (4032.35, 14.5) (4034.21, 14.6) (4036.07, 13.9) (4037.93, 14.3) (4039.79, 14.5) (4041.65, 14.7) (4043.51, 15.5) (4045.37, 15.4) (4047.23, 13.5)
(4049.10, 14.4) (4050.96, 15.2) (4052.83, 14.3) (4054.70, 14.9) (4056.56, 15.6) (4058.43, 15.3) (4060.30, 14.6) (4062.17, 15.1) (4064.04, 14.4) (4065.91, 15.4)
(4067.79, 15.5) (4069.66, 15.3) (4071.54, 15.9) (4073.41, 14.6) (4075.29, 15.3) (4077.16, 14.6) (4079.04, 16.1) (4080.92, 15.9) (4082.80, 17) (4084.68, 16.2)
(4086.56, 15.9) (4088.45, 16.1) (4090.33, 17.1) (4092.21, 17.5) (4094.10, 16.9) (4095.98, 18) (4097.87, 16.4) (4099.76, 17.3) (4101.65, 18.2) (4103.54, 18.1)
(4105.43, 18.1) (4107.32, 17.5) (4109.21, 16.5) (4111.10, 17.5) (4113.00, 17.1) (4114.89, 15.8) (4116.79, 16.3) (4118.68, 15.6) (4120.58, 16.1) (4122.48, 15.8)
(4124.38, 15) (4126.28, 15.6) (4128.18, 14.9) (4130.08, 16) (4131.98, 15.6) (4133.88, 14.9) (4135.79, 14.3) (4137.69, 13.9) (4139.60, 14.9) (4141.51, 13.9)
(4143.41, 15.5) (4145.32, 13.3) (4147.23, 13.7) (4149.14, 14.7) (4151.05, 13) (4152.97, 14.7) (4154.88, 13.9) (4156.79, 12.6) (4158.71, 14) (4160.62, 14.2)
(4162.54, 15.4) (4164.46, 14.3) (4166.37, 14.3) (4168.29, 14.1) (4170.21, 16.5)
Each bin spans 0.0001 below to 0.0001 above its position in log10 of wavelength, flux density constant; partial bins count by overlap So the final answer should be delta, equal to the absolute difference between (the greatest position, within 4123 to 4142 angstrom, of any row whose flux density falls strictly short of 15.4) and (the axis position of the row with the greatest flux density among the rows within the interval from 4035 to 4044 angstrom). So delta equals 98.0 angstrom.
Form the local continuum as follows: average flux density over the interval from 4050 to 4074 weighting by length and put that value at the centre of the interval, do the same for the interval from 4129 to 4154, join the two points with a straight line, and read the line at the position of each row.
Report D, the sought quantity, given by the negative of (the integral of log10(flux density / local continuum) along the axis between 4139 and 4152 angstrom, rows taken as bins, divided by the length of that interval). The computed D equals 0.01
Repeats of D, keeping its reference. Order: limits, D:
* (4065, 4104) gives -0.04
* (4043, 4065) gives 0.01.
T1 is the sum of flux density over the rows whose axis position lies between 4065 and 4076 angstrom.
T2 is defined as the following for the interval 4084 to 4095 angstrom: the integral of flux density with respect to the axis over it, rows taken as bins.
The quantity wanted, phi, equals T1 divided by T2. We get 0.503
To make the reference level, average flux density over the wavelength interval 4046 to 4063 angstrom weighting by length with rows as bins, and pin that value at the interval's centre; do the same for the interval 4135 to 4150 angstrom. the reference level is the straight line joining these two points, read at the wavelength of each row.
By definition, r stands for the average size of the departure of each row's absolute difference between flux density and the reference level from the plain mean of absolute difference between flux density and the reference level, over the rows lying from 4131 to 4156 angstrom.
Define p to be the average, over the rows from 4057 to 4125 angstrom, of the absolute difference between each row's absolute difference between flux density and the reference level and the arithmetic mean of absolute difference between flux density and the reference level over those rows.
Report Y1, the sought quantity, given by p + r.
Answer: 1.24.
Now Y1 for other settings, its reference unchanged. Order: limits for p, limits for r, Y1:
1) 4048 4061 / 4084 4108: 0.89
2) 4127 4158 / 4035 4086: 0.83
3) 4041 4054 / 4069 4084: 0.86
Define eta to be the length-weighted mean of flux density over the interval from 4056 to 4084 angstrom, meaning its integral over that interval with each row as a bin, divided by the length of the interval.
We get 15.4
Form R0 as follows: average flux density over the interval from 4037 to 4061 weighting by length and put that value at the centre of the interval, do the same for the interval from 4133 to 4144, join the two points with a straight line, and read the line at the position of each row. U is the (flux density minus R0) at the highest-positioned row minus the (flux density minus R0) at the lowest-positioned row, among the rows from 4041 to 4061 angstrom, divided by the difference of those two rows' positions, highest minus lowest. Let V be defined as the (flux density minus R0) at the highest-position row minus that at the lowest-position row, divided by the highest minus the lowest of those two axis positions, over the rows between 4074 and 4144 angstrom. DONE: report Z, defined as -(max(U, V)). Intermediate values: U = 0.00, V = 0.01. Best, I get -0.01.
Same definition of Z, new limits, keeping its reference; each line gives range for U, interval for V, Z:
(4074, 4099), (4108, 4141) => -0.05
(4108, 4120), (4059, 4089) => -0.06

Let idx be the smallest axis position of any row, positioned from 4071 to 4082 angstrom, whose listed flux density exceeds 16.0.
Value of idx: 4079.04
